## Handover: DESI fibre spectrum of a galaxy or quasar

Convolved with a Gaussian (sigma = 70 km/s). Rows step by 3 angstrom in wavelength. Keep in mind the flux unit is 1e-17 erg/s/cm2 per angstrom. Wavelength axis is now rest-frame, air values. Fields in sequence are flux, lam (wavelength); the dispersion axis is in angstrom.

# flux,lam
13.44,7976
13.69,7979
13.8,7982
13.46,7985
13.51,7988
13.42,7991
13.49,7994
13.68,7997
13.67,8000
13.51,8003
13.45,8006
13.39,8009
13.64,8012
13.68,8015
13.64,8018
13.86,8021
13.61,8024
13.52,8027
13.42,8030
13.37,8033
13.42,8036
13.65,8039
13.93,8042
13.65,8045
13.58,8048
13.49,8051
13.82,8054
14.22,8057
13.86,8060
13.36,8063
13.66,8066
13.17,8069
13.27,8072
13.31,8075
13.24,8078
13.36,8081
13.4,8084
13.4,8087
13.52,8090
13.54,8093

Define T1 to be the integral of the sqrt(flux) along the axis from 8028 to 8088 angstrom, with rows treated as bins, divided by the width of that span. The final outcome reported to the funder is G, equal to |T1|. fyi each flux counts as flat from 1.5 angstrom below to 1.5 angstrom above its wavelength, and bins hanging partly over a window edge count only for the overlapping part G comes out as 3.68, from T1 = 3.68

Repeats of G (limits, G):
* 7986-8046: 3.68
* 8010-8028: 3.70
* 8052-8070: 3.70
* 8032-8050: 3.69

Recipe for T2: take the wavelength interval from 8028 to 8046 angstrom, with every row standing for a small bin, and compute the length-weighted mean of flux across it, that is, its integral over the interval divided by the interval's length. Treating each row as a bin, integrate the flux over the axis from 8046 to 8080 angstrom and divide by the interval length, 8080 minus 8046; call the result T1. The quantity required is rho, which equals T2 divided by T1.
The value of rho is 1.002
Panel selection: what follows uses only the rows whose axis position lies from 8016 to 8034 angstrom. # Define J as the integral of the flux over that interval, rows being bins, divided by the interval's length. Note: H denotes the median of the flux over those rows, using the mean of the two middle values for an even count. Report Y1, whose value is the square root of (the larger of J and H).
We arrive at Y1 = 3.68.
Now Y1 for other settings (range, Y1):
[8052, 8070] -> 3.71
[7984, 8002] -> 3.68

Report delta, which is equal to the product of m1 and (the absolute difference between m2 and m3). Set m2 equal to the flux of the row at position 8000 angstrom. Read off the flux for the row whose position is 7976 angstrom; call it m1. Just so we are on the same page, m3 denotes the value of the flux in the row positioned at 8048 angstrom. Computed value 1.2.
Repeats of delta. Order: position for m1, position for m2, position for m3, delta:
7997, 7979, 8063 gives 4.5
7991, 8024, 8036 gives 2.5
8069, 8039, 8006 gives 2.6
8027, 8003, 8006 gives 0.8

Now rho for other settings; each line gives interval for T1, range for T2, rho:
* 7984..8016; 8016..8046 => 1.005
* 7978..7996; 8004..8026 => 1.003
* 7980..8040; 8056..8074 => 1.000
